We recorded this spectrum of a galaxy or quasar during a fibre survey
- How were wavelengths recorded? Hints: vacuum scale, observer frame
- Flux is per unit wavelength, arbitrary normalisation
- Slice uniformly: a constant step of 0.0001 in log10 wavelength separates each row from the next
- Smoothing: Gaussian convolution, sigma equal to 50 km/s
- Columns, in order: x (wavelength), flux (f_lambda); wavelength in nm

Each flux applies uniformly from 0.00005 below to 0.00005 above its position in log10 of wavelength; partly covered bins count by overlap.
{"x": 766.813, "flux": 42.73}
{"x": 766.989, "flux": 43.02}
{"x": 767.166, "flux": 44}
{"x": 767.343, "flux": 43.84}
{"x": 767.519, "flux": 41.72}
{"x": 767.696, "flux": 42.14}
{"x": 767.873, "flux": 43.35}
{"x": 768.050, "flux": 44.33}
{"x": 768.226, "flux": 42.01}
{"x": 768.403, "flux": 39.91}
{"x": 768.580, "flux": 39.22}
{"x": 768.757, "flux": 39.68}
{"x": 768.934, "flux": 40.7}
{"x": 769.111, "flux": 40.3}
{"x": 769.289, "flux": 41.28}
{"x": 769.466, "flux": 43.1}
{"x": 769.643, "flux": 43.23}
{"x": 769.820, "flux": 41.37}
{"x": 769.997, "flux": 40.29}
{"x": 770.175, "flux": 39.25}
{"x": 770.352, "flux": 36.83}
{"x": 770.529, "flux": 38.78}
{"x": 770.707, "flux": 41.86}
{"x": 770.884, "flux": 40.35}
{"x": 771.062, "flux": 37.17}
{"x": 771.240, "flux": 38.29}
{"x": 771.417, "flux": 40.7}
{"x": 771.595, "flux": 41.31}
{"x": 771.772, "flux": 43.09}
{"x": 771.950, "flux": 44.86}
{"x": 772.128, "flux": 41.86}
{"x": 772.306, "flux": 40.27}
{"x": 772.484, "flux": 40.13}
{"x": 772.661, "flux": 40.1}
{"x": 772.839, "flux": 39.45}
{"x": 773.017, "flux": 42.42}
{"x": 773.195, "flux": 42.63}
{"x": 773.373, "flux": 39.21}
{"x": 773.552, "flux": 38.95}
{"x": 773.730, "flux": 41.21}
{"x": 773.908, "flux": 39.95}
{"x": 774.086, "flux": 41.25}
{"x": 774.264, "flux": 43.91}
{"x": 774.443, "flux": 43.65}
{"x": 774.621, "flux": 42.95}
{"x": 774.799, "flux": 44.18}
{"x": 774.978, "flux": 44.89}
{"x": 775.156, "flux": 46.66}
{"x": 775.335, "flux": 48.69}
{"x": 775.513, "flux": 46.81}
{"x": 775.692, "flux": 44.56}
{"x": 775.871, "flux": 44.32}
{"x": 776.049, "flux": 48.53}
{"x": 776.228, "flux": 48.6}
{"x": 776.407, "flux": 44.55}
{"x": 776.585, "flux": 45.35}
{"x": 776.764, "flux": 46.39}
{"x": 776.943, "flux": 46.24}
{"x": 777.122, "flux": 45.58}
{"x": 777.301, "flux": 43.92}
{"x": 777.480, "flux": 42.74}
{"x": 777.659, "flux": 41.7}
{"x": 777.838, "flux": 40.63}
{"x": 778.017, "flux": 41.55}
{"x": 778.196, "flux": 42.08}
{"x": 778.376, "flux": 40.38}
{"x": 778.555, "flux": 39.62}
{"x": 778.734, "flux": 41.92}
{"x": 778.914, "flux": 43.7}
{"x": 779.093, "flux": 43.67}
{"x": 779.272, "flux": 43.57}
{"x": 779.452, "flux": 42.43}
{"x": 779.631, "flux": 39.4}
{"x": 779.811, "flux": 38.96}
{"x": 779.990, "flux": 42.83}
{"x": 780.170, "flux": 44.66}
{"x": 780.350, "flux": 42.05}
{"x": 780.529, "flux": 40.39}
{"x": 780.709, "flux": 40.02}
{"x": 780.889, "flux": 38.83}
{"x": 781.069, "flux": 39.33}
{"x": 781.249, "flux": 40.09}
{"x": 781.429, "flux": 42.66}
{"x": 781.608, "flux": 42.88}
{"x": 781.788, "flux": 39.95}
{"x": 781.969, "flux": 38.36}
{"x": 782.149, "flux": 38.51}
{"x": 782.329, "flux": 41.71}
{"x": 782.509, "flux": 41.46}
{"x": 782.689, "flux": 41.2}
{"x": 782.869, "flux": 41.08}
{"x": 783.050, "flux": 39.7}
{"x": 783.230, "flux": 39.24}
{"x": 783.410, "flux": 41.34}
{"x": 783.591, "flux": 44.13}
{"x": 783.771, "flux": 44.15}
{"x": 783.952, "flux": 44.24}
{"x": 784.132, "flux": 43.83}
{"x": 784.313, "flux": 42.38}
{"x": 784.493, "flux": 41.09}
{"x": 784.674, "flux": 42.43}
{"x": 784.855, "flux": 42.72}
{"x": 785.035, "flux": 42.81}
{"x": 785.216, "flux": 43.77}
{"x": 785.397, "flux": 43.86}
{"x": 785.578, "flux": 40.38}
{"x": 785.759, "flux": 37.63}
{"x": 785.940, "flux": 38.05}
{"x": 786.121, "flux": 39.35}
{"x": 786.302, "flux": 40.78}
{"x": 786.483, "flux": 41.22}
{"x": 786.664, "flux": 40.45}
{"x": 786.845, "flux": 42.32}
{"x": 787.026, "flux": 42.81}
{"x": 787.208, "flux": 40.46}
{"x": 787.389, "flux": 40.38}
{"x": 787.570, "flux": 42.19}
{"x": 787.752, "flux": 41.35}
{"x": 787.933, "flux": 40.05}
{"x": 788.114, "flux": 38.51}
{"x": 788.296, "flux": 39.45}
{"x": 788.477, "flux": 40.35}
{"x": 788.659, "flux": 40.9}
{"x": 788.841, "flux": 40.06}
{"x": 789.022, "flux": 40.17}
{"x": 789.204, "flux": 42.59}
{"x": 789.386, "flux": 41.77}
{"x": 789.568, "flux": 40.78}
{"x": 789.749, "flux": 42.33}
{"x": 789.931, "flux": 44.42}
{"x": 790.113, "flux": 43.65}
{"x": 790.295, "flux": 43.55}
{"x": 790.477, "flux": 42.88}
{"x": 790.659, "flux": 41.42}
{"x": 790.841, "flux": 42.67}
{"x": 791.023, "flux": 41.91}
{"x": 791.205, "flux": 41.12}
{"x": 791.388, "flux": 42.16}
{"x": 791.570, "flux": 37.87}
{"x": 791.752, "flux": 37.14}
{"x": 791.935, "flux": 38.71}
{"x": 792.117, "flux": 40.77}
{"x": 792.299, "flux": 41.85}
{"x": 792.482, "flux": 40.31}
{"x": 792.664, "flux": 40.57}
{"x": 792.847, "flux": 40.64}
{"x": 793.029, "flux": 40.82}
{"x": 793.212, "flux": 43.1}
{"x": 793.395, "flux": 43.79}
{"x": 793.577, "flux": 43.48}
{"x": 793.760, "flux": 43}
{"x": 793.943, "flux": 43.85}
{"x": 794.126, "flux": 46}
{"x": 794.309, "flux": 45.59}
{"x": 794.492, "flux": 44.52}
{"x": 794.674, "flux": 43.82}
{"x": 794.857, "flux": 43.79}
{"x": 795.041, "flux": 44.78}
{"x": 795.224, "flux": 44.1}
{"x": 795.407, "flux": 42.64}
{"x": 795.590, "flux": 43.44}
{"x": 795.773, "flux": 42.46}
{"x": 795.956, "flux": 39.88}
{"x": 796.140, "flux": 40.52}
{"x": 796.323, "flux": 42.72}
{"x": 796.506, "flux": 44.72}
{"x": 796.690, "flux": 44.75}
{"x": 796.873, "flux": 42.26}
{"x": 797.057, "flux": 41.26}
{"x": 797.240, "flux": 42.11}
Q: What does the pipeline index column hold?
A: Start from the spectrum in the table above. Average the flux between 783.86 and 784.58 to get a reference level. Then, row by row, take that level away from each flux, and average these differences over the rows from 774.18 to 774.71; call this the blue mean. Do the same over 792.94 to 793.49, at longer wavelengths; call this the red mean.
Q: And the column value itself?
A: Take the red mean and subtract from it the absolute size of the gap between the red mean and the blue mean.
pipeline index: -1.2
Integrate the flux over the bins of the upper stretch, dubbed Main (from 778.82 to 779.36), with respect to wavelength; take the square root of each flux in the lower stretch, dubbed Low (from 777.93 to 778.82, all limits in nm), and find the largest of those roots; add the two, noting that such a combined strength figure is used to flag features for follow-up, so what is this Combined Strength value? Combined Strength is 30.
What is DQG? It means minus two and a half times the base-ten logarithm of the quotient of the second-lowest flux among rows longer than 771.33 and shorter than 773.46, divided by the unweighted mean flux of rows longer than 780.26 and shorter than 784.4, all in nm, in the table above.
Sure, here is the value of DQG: 0.05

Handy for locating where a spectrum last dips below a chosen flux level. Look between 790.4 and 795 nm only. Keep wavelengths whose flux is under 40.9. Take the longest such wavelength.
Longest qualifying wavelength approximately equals 793.029 nm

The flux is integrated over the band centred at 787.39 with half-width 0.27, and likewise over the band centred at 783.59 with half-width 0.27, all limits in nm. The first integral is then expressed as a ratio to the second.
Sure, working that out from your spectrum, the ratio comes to 0.95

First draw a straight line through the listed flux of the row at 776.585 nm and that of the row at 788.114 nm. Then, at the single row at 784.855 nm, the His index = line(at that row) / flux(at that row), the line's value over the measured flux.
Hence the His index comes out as 0.95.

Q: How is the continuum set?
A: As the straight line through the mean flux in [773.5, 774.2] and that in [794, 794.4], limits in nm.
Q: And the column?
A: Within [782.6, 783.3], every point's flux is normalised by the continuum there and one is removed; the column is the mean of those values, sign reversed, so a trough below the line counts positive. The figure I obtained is 0.058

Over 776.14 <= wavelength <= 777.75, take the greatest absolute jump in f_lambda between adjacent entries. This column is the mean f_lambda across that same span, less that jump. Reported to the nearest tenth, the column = 41.0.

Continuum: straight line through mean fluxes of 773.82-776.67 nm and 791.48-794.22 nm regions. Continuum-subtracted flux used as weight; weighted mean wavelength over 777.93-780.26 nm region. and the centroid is 778.95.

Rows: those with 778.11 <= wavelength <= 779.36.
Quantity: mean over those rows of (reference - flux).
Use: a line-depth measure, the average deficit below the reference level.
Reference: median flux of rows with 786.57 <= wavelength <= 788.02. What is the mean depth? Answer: -1.2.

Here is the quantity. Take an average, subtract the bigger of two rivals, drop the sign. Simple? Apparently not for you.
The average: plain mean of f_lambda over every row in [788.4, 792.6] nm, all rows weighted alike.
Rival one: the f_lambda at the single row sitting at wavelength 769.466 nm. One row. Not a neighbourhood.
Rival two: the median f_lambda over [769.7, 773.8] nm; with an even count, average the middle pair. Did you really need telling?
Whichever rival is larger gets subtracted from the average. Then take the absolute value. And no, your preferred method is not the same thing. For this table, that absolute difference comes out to 1.8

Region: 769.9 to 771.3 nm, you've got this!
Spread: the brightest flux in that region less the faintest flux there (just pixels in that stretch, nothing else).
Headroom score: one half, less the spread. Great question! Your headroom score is -4.5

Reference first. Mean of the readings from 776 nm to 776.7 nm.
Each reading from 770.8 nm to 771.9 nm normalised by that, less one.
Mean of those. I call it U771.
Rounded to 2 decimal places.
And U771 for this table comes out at -0.14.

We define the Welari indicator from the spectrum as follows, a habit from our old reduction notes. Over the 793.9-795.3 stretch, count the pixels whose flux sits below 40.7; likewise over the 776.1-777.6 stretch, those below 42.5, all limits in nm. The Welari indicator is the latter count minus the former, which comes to 0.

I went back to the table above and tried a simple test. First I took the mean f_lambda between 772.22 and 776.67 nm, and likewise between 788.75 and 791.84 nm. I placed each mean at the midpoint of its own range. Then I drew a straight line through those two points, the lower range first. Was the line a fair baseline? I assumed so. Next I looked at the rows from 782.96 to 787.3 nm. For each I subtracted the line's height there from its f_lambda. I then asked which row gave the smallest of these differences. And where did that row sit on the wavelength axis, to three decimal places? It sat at 785.759 nm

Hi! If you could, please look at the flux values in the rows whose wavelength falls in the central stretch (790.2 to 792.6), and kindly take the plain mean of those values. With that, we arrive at 41.0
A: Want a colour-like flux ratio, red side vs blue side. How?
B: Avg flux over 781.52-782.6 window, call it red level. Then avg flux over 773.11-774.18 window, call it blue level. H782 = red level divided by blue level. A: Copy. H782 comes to 1.00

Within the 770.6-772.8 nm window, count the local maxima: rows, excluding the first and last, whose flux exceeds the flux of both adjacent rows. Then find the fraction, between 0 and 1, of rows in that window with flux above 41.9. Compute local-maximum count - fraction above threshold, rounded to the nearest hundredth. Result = 0.83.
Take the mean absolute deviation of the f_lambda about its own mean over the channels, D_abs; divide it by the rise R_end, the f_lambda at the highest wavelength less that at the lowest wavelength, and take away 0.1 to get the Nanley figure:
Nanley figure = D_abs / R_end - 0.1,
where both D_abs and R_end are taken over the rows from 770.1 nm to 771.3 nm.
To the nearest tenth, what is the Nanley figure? -1.5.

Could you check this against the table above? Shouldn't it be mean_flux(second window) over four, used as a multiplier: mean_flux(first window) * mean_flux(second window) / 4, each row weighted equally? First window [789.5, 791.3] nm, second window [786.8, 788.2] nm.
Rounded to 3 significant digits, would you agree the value 435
